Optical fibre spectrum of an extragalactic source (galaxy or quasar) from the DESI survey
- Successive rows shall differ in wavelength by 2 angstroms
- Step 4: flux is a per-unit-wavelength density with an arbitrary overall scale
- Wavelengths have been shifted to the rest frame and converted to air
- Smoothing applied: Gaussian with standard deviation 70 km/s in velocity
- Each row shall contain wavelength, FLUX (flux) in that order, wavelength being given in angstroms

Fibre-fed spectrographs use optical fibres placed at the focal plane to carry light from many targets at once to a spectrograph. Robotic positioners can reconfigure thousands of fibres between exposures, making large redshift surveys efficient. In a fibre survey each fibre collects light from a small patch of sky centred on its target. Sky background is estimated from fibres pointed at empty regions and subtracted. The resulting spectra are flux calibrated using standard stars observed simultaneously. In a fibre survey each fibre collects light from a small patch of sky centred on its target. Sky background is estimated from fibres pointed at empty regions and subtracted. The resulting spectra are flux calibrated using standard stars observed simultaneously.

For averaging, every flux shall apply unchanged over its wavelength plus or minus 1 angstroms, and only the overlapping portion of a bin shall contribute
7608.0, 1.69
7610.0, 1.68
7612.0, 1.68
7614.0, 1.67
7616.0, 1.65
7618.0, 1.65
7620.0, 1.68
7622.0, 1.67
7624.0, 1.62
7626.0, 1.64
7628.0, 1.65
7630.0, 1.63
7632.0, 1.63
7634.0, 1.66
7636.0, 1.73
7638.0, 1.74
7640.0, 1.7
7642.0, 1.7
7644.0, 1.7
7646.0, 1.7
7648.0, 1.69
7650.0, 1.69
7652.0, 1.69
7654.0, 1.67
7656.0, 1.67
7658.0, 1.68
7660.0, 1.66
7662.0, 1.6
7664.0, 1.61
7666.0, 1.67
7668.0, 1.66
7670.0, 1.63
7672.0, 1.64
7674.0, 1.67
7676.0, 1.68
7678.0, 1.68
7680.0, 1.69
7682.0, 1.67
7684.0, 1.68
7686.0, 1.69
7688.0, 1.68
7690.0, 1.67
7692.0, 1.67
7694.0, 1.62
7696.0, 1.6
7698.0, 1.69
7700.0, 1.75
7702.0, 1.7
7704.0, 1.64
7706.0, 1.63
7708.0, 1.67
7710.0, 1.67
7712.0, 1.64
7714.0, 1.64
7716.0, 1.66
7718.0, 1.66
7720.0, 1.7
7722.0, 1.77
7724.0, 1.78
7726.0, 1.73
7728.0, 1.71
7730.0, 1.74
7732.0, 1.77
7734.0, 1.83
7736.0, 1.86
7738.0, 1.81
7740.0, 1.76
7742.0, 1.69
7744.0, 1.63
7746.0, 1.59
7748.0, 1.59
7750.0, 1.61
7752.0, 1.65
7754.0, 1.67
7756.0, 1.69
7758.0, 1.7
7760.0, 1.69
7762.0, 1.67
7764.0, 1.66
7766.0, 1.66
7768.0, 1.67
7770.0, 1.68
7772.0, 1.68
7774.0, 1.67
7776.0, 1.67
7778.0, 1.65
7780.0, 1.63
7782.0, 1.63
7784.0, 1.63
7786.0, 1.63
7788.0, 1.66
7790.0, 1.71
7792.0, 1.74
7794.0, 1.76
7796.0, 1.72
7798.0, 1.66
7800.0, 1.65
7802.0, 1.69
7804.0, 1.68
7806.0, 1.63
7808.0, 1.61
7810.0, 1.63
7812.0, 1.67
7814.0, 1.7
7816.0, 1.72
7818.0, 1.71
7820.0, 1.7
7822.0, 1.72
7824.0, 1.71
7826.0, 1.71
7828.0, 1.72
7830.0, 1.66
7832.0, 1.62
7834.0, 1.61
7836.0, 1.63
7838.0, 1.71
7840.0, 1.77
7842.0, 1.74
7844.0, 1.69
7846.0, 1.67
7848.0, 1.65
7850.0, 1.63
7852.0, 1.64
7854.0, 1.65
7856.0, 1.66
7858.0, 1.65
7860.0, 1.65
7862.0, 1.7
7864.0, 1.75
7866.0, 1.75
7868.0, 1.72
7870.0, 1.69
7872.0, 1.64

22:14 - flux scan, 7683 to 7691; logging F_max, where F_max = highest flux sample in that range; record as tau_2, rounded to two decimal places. 1.69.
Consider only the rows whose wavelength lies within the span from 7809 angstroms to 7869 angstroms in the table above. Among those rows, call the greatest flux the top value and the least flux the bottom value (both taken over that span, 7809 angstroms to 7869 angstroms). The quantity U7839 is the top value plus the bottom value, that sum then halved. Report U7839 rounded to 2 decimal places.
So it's 1.69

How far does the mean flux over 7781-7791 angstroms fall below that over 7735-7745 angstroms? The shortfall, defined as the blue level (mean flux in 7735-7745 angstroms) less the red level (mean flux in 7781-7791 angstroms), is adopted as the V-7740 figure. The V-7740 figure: 0.10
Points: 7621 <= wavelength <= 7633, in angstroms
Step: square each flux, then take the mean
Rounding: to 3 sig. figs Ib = 2.69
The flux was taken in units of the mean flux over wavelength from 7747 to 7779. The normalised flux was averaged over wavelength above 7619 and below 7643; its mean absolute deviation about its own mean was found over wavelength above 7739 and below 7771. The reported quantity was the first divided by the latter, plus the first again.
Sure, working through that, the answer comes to 54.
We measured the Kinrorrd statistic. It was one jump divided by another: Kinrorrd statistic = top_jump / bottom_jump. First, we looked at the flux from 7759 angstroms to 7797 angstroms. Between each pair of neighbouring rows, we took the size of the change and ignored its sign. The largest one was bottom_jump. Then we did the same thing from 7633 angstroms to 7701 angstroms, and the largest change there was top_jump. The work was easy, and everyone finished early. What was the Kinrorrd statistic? 1.8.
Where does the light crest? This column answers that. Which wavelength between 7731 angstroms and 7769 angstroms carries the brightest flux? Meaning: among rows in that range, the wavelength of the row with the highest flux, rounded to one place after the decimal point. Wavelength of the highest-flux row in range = 7736.0 angstroms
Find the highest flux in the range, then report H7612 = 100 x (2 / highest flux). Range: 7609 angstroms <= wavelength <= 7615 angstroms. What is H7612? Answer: 119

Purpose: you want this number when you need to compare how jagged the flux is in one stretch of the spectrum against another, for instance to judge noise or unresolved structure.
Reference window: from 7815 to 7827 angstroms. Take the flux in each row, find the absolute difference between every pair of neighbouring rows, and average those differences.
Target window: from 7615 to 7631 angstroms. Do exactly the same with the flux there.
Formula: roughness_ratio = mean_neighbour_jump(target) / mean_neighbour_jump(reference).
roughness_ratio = 2.0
